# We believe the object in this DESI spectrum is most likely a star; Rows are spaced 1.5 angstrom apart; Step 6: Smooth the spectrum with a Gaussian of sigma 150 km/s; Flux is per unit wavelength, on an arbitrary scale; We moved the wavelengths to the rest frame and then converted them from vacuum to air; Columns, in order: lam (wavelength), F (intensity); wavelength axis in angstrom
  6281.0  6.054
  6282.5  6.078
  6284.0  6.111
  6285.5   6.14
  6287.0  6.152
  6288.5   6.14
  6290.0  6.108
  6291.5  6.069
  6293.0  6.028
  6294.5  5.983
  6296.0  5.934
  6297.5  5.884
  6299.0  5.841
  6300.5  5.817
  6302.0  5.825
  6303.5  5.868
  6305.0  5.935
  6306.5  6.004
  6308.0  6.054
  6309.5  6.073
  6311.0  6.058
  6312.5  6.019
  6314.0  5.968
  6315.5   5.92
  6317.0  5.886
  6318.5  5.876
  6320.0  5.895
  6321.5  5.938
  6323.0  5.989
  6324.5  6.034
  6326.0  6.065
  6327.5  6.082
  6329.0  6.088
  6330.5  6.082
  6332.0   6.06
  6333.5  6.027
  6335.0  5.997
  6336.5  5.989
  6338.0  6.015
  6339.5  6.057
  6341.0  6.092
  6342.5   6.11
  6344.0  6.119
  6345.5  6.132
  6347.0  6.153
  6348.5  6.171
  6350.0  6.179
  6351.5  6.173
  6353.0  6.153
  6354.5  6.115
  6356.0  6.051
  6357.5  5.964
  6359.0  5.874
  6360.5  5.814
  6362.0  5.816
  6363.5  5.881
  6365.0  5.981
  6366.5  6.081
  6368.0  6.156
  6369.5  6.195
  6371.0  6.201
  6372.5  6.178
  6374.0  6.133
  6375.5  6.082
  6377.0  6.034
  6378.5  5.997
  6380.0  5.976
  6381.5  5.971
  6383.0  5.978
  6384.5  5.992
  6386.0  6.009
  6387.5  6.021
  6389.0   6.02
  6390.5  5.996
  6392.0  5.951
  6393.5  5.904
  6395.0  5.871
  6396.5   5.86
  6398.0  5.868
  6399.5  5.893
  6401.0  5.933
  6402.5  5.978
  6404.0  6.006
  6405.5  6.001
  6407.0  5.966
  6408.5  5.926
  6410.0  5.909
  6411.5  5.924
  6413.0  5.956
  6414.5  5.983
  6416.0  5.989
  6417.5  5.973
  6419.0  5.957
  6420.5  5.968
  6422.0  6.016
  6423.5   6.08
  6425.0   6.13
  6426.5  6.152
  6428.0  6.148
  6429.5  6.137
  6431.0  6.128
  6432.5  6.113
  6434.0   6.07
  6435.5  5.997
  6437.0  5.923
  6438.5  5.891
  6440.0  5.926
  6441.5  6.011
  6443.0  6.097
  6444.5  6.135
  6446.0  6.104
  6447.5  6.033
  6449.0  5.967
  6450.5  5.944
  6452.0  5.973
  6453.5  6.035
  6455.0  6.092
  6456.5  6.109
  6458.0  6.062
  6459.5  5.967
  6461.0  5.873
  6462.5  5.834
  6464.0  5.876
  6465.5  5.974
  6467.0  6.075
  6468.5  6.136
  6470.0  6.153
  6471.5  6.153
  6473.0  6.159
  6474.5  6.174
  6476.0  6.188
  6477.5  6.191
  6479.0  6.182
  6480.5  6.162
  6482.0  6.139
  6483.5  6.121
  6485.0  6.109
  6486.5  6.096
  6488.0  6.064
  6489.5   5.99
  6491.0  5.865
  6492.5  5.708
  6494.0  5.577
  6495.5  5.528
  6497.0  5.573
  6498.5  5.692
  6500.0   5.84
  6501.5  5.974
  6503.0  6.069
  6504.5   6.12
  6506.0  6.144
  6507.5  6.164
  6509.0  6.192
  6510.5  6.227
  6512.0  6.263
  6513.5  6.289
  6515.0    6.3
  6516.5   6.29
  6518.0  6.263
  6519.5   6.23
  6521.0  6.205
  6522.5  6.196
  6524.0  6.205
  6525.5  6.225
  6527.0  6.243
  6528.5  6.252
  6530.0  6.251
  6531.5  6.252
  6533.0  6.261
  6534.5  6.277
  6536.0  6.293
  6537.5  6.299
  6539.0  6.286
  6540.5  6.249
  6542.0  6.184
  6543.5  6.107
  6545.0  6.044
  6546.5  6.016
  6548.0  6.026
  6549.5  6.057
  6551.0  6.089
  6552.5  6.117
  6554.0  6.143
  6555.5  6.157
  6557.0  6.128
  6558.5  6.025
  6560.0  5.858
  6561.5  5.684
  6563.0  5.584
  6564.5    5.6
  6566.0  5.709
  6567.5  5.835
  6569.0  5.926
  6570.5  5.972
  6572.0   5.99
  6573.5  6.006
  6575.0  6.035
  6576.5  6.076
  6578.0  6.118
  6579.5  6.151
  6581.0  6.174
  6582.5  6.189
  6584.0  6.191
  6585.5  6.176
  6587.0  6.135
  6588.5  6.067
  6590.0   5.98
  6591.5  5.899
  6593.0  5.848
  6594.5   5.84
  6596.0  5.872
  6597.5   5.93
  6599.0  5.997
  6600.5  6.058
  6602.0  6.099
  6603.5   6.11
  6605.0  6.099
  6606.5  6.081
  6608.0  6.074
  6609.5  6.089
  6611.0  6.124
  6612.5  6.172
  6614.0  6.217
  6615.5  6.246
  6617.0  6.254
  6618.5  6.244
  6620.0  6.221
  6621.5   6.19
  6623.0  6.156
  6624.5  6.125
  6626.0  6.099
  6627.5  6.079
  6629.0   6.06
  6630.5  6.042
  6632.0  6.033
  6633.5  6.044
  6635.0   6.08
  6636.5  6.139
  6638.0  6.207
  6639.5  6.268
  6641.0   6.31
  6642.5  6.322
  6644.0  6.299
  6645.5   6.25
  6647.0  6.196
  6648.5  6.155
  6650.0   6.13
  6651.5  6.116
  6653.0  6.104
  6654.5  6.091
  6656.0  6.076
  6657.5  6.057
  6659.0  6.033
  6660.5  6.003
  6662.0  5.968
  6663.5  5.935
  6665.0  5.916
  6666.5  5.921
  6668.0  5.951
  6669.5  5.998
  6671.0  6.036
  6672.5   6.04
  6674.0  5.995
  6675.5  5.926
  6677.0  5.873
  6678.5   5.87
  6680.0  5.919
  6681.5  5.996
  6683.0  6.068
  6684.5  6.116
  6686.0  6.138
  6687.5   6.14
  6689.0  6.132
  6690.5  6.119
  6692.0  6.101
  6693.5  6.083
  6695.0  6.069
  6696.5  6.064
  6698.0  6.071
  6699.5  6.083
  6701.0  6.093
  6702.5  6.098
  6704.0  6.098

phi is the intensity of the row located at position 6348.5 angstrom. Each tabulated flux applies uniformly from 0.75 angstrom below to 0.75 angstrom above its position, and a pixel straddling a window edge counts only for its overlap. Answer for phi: 6.171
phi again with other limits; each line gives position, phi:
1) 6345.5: 6.132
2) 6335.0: 5.997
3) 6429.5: 6.137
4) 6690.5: 6.119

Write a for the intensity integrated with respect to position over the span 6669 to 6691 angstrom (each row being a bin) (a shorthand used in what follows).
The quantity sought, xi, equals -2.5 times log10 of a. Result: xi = -5.31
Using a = 133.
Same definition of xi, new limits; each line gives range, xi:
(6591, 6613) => -5.30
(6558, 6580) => -5.28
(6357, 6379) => -5.31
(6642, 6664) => -5.32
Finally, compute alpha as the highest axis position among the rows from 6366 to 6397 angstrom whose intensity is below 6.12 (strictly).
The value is 6396.5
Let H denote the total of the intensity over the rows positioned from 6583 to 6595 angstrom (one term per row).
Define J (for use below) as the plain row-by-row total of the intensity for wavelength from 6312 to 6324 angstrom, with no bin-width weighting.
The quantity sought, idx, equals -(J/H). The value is -0.99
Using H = 48.1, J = 47.5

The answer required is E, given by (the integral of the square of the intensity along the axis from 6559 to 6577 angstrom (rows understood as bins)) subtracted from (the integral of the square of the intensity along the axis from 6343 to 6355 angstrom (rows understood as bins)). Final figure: -164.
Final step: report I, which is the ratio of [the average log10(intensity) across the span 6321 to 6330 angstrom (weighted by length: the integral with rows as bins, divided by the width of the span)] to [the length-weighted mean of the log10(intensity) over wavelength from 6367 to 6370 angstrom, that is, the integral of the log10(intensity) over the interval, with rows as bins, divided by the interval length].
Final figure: 0.988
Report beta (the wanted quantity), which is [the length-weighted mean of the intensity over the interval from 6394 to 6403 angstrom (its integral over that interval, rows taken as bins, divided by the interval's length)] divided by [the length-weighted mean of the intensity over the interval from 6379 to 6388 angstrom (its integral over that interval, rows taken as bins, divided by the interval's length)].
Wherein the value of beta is 0.98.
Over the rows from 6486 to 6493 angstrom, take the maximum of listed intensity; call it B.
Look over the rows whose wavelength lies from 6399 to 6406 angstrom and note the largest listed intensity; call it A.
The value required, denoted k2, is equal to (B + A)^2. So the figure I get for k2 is 146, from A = 6.006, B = 6.096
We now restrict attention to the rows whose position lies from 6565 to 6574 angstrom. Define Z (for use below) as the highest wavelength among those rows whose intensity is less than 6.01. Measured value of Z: 6573.5 angstrom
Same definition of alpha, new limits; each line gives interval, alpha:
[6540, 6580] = 6578.0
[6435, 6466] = 6465.5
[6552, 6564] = 6563.0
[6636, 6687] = 6684.5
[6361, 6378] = 6377.0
